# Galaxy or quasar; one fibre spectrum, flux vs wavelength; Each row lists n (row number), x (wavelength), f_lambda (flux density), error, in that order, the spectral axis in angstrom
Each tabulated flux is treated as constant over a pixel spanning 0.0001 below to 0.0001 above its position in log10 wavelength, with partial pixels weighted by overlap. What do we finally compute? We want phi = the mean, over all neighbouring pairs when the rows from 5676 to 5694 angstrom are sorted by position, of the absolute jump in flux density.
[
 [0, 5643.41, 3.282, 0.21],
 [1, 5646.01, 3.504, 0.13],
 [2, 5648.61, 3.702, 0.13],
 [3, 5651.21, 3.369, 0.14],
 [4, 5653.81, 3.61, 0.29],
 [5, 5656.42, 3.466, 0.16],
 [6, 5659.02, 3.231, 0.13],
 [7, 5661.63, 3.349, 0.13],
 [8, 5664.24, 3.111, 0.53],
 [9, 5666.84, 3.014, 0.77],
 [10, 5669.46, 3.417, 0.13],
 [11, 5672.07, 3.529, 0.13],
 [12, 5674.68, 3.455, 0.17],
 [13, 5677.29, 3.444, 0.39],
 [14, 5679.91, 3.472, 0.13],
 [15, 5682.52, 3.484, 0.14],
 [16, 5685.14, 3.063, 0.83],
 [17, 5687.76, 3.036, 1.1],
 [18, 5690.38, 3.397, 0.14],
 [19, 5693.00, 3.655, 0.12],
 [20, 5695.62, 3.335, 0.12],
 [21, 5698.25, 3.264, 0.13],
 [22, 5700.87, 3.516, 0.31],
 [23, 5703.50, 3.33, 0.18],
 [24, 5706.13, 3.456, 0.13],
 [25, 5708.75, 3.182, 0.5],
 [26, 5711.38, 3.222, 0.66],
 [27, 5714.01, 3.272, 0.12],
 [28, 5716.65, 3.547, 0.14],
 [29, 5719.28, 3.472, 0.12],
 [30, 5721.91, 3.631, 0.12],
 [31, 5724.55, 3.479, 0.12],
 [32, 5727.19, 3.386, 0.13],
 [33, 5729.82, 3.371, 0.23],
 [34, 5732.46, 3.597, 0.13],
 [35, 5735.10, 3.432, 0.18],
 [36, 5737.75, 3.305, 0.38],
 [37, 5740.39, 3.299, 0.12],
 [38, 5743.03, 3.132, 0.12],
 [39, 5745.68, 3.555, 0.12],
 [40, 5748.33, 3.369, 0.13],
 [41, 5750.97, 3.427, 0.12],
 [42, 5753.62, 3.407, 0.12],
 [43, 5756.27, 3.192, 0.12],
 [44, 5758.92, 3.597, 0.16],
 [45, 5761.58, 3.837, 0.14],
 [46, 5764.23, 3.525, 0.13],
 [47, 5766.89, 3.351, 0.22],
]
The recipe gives 0.18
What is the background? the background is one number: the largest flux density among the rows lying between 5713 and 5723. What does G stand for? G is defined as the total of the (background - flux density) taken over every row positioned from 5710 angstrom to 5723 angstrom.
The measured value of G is 1.0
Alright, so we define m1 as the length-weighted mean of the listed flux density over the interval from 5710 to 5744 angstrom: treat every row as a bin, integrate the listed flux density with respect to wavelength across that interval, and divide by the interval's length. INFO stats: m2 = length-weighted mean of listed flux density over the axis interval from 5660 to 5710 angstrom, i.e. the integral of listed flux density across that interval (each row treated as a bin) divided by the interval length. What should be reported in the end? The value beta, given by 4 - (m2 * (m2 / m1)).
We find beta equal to 0.71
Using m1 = 3.40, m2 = 3.34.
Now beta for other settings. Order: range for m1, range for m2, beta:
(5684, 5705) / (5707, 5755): 0.54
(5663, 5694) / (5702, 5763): 0.51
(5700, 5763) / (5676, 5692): 0.77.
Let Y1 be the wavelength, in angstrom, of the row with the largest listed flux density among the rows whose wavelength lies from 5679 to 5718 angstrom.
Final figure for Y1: 5693.00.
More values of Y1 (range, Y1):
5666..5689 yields 5672.07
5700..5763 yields 5761.58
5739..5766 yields 5761.58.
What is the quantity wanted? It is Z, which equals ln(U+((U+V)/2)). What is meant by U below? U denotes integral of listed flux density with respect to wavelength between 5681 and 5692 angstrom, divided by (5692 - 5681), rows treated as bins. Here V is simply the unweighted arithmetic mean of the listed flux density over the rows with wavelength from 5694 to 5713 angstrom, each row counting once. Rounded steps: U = 3.26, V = 3.33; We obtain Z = 1.88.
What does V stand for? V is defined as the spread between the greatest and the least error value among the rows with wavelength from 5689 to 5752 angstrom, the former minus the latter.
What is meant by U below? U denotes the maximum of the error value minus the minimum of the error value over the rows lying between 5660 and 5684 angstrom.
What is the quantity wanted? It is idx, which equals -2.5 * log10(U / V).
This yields -0.2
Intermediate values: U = 0.64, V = 0.5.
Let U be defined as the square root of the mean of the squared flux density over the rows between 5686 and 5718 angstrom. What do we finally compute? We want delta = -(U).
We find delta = -3.36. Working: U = 3.36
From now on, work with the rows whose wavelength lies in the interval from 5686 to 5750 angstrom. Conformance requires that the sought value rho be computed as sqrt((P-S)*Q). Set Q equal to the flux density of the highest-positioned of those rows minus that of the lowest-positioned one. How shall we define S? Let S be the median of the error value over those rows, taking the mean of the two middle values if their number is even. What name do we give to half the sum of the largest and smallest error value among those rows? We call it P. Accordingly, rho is 0.40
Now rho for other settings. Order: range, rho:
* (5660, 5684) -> 0.20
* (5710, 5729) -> 0.21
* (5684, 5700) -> 0.31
